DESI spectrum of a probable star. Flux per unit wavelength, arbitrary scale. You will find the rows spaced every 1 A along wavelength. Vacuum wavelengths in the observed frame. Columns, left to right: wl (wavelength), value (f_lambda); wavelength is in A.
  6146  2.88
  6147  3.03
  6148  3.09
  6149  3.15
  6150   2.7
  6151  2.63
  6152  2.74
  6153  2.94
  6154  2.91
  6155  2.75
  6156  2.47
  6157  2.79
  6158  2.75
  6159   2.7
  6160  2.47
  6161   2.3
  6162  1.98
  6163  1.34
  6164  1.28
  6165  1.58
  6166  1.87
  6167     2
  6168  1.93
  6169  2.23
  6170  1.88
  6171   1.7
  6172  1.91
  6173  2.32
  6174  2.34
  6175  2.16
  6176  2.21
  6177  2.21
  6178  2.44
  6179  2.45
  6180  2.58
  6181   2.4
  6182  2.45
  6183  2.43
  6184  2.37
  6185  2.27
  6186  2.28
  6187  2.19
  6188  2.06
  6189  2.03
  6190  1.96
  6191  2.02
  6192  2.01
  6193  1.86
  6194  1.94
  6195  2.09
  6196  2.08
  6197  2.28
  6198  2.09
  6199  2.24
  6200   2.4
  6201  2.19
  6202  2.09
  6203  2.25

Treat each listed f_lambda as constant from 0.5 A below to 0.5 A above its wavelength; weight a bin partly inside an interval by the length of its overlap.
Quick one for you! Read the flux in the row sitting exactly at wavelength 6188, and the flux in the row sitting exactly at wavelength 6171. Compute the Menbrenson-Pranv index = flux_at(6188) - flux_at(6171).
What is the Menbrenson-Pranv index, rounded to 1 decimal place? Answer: 0.4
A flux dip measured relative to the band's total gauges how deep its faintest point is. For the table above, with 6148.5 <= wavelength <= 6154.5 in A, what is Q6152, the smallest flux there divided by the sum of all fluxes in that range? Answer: 0.15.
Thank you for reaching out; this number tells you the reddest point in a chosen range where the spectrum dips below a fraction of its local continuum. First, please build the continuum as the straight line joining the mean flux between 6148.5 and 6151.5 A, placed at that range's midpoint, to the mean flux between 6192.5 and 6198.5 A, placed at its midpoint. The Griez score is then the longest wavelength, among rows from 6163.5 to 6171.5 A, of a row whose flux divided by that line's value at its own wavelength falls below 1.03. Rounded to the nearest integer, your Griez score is 6171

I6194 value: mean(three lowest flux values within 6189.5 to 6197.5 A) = 1.9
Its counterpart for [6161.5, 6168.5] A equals 1.4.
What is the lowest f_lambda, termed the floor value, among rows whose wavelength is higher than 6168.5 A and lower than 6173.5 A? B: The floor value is 1.7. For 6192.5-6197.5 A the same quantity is 1.86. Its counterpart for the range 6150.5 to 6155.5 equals 2.63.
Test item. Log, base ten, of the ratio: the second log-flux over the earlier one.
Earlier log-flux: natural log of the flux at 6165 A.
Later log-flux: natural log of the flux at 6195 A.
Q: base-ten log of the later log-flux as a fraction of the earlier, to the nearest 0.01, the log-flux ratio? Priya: 0.21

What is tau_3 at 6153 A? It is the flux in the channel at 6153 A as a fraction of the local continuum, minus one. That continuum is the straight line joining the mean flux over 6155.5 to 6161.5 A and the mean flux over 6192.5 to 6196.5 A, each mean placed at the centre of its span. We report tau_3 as 0.10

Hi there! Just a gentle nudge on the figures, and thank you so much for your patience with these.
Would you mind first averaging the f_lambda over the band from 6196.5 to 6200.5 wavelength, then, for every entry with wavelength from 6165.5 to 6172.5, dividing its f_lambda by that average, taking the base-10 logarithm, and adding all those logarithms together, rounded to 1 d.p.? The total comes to -0.5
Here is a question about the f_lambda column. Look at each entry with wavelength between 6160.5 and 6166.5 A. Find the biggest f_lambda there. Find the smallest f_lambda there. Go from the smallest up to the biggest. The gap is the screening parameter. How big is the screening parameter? 1.0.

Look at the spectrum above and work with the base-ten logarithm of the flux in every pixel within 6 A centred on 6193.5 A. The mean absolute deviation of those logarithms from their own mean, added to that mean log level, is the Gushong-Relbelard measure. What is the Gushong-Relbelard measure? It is 0.32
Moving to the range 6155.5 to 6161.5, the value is 0.44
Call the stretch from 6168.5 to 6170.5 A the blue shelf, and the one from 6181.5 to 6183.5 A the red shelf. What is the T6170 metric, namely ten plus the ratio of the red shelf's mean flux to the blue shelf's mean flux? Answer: 11.2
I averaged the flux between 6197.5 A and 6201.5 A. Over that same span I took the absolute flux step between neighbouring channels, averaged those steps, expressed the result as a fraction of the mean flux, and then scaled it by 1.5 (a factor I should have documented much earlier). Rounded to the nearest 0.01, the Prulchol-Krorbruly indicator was 0.12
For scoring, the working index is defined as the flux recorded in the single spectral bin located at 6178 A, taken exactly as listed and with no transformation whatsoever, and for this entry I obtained 2.44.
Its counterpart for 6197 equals 2.28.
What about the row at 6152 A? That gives 2.74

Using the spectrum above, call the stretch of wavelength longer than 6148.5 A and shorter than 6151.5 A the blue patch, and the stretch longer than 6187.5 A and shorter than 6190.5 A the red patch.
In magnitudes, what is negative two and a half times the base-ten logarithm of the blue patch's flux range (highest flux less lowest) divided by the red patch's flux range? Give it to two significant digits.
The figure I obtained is -1.8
